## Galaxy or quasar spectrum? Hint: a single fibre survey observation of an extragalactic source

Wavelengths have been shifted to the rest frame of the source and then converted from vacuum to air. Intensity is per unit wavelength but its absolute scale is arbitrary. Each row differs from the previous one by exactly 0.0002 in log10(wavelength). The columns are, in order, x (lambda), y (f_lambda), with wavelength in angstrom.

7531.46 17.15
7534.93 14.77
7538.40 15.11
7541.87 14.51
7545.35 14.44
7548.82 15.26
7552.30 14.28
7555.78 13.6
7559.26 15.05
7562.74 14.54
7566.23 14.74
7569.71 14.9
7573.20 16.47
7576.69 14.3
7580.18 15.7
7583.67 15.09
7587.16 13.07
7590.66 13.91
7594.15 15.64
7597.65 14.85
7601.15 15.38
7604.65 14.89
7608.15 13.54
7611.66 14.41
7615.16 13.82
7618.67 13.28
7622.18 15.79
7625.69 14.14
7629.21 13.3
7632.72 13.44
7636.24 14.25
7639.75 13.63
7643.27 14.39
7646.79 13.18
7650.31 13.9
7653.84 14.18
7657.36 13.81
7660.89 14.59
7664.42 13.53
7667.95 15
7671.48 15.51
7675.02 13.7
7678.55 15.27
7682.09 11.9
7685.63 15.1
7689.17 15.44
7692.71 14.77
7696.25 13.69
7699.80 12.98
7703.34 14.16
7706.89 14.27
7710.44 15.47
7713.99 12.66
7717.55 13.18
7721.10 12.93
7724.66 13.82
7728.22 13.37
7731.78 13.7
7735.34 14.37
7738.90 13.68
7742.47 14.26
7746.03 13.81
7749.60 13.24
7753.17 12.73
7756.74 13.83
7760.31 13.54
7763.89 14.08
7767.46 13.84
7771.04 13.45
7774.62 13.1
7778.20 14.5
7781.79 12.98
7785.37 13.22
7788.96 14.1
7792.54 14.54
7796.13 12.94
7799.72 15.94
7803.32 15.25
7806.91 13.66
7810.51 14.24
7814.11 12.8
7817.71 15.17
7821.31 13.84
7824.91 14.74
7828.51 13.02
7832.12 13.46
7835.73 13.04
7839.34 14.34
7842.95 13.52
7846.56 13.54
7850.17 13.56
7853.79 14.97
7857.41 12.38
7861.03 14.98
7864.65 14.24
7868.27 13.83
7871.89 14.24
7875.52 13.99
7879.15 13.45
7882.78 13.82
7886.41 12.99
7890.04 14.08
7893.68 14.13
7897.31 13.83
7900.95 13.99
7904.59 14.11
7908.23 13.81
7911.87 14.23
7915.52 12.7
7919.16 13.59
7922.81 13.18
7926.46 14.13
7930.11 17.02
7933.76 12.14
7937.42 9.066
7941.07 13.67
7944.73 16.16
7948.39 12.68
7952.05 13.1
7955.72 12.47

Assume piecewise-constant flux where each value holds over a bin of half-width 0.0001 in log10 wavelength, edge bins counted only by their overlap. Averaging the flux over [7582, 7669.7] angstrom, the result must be 14.2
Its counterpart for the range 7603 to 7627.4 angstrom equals 14.3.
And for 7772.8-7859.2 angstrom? 13.9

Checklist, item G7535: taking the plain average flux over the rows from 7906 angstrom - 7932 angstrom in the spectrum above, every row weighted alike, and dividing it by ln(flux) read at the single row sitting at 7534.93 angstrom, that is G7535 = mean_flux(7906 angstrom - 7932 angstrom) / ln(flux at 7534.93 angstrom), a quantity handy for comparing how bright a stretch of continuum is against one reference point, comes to 5.23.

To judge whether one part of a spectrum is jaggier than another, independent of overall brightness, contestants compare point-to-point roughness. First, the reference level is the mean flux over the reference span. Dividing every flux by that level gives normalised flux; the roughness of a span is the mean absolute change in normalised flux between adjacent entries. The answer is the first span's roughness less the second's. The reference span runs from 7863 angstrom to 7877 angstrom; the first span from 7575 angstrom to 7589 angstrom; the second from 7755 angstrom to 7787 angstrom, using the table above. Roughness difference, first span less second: 0.051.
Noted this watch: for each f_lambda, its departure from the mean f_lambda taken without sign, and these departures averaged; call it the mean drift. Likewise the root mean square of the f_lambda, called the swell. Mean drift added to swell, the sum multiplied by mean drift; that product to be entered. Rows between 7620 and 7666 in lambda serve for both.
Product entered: 7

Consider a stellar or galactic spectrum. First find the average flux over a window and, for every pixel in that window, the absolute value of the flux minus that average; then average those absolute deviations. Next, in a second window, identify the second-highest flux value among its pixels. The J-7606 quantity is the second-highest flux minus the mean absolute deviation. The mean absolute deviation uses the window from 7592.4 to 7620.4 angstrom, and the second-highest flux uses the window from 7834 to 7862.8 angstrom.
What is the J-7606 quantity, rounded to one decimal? 14.3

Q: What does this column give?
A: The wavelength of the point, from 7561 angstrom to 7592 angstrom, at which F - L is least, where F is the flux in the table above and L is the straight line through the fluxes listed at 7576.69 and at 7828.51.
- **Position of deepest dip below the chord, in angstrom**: 7587.16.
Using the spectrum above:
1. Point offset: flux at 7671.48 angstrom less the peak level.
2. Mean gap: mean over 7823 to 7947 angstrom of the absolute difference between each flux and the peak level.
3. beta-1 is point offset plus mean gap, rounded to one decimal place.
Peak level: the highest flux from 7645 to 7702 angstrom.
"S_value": 1.9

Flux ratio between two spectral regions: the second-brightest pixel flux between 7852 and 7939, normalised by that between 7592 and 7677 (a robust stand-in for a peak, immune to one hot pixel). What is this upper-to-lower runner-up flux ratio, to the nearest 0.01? 0.96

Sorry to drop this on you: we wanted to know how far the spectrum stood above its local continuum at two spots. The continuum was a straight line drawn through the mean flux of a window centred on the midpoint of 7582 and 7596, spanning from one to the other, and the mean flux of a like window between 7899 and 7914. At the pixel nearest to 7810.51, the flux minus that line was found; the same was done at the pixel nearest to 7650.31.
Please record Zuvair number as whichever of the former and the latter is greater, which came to 0.1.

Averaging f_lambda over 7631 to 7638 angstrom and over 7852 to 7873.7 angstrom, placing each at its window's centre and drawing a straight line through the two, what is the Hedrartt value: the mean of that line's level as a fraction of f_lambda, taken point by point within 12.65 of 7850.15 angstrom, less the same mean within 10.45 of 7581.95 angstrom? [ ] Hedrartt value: 0.08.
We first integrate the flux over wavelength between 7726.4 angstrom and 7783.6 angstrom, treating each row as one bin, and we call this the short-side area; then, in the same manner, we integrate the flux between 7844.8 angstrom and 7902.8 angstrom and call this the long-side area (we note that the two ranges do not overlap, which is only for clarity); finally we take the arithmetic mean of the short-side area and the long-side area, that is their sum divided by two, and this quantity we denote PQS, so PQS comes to 793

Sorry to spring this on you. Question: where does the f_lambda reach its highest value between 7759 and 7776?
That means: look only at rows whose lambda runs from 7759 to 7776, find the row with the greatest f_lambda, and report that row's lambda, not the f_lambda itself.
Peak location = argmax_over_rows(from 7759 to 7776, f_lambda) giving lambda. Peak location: 7763.89 angstrom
